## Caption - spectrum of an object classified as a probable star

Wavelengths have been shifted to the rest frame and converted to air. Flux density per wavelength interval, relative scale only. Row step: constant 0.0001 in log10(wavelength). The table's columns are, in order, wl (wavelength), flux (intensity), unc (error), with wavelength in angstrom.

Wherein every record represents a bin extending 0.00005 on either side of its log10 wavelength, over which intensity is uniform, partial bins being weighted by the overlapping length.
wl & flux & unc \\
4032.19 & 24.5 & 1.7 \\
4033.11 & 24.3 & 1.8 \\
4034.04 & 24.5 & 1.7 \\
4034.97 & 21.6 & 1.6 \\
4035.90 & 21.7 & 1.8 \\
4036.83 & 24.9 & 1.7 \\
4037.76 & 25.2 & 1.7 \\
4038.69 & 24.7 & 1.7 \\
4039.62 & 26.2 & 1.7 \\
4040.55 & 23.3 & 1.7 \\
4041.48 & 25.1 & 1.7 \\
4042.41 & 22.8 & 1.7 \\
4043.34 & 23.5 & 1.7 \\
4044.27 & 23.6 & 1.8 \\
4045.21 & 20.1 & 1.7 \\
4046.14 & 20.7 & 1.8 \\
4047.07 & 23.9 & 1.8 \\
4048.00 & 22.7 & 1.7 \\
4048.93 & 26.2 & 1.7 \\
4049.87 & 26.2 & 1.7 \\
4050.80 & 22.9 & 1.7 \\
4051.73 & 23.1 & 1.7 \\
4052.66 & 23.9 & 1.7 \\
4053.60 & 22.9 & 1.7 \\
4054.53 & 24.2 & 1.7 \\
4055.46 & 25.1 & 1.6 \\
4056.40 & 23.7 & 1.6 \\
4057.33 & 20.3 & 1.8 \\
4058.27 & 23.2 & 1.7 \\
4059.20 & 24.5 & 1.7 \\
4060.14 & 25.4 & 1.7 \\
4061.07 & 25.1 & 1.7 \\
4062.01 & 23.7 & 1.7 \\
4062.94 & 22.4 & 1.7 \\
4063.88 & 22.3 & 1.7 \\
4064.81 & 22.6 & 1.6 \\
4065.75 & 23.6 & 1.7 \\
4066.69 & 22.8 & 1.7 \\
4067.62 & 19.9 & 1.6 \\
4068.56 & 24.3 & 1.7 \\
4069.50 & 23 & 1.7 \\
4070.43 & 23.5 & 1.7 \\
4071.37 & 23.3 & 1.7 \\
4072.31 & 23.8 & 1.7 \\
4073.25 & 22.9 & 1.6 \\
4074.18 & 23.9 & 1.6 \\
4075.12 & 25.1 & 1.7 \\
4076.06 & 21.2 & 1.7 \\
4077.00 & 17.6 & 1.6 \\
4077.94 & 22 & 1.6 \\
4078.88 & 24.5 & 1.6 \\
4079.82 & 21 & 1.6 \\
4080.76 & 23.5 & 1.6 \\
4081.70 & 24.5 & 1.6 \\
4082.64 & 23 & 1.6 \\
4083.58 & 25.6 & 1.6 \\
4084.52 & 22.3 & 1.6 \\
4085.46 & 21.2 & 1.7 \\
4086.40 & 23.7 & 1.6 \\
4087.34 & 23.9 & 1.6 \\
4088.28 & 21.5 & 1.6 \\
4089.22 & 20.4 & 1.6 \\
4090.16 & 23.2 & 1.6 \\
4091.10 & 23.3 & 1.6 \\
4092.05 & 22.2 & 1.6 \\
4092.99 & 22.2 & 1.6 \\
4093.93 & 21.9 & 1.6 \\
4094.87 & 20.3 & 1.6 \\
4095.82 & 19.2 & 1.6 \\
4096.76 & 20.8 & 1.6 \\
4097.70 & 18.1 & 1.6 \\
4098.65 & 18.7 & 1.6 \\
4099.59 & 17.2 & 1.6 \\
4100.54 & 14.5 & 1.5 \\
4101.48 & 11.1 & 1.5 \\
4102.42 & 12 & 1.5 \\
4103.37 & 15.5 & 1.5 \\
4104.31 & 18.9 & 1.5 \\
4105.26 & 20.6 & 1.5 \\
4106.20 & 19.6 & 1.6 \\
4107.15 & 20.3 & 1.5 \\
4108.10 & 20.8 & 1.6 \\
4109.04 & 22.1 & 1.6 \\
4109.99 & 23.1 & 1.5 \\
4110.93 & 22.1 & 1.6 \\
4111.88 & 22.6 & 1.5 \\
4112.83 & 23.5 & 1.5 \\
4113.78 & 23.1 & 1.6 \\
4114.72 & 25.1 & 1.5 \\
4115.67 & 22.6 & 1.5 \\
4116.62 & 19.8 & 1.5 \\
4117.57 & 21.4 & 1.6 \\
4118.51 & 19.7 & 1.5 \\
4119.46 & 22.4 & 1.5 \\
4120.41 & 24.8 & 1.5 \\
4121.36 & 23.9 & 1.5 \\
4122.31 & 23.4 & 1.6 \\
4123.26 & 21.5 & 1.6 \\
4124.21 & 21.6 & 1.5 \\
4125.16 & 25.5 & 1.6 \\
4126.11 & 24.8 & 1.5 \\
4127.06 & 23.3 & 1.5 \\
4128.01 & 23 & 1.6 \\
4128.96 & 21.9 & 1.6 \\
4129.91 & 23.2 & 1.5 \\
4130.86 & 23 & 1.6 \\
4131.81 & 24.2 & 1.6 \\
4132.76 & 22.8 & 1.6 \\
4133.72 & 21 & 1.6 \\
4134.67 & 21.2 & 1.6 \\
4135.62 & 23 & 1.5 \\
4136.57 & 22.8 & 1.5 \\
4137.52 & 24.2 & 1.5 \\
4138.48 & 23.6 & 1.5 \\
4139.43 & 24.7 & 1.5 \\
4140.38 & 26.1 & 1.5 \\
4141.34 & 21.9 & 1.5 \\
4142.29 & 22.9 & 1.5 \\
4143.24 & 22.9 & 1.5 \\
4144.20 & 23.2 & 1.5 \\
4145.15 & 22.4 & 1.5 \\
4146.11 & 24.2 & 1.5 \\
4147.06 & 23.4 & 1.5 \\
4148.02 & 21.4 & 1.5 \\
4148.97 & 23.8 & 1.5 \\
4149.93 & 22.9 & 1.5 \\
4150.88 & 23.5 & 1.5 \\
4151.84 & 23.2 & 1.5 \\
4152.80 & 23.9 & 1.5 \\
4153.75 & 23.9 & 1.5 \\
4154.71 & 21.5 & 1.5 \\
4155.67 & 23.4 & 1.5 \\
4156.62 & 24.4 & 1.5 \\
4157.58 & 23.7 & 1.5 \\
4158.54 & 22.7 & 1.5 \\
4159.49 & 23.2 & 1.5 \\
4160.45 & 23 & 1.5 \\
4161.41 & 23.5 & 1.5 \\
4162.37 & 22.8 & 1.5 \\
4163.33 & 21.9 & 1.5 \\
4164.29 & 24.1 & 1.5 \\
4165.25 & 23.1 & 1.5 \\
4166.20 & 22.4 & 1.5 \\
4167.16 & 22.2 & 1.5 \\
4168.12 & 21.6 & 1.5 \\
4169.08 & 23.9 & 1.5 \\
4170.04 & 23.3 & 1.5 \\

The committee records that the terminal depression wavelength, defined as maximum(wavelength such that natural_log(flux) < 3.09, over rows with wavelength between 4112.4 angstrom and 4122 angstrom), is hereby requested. 4118.51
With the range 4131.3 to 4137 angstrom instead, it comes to 4134.67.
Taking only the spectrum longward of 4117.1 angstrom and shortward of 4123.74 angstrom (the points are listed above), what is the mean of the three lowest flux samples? 20.9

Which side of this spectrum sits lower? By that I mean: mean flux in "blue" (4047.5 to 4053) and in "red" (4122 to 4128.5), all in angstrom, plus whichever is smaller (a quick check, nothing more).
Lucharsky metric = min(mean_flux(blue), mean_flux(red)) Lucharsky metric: 23.3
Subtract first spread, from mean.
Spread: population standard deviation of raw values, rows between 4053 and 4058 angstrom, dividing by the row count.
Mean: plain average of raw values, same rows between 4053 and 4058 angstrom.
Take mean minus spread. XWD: 21.6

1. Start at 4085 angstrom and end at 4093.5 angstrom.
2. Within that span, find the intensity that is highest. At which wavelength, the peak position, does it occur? 4087.34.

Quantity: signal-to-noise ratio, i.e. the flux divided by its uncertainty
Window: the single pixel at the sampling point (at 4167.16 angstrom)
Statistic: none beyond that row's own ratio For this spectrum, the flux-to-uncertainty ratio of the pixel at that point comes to 14.8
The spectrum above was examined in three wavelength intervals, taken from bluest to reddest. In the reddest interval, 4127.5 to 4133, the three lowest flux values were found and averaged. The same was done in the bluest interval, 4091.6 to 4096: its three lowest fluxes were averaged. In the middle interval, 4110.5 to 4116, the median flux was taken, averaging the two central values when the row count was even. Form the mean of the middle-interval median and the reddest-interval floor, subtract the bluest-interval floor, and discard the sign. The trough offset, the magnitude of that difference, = 2.2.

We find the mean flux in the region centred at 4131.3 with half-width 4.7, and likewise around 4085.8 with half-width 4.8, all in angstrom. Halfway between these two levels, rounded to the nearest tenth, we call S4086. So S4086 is 22.8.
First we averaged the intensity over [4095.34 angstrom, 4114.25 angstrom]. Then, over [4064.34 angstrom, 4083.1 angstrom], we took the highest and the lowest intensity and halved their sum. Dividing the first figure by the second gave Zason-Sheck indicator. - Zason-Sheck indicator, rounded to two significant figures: 0.90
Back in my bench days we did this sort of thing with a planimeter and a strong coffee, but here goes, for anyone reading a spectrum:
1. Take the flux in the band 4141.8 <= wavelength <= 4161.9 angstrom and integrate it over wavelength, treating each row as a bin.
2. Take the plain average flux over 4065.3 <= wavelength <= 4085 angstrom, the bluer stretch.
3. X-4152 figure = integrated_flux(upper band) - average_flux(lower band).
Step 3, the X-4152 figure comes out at 443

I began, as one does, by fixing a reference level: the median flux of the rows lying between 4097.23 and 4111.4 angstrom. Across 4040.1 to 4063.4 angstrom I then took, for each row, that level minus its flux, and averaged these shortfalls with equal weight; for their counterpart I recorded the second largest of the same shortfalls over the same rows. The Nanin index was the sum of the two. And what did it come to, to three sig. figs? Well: -6.04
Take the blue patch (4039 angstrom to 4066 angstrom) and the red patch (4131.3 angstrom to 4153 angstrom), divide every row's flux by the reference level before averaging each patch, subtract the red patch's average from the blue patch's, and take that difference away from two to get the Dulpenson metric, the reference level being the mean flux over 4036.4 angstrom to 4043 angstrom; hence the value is 1.98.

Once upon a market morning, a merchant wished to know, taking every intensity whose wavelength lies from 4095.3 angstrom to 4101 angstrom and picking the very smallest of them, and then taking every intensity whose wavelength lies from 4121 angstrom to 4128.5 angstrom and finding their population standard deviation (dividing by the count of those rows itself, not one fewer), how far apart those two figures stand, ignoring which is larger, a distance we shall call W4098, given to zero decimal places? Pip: 13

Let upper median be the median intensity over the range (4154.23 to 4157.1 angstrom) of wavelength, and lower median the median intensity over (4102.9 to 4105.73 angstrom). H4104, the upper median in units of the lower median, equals 1.24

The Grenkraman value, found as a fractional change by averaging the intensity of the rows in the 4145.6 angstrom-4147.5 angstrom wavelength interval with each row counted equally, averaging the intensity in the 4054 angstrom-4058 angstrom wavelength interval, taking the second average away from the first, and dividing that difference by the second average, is 0.02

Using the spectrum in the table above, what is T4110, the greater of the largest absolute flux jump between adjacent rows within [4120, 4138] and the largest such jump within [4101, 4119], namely 3.90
